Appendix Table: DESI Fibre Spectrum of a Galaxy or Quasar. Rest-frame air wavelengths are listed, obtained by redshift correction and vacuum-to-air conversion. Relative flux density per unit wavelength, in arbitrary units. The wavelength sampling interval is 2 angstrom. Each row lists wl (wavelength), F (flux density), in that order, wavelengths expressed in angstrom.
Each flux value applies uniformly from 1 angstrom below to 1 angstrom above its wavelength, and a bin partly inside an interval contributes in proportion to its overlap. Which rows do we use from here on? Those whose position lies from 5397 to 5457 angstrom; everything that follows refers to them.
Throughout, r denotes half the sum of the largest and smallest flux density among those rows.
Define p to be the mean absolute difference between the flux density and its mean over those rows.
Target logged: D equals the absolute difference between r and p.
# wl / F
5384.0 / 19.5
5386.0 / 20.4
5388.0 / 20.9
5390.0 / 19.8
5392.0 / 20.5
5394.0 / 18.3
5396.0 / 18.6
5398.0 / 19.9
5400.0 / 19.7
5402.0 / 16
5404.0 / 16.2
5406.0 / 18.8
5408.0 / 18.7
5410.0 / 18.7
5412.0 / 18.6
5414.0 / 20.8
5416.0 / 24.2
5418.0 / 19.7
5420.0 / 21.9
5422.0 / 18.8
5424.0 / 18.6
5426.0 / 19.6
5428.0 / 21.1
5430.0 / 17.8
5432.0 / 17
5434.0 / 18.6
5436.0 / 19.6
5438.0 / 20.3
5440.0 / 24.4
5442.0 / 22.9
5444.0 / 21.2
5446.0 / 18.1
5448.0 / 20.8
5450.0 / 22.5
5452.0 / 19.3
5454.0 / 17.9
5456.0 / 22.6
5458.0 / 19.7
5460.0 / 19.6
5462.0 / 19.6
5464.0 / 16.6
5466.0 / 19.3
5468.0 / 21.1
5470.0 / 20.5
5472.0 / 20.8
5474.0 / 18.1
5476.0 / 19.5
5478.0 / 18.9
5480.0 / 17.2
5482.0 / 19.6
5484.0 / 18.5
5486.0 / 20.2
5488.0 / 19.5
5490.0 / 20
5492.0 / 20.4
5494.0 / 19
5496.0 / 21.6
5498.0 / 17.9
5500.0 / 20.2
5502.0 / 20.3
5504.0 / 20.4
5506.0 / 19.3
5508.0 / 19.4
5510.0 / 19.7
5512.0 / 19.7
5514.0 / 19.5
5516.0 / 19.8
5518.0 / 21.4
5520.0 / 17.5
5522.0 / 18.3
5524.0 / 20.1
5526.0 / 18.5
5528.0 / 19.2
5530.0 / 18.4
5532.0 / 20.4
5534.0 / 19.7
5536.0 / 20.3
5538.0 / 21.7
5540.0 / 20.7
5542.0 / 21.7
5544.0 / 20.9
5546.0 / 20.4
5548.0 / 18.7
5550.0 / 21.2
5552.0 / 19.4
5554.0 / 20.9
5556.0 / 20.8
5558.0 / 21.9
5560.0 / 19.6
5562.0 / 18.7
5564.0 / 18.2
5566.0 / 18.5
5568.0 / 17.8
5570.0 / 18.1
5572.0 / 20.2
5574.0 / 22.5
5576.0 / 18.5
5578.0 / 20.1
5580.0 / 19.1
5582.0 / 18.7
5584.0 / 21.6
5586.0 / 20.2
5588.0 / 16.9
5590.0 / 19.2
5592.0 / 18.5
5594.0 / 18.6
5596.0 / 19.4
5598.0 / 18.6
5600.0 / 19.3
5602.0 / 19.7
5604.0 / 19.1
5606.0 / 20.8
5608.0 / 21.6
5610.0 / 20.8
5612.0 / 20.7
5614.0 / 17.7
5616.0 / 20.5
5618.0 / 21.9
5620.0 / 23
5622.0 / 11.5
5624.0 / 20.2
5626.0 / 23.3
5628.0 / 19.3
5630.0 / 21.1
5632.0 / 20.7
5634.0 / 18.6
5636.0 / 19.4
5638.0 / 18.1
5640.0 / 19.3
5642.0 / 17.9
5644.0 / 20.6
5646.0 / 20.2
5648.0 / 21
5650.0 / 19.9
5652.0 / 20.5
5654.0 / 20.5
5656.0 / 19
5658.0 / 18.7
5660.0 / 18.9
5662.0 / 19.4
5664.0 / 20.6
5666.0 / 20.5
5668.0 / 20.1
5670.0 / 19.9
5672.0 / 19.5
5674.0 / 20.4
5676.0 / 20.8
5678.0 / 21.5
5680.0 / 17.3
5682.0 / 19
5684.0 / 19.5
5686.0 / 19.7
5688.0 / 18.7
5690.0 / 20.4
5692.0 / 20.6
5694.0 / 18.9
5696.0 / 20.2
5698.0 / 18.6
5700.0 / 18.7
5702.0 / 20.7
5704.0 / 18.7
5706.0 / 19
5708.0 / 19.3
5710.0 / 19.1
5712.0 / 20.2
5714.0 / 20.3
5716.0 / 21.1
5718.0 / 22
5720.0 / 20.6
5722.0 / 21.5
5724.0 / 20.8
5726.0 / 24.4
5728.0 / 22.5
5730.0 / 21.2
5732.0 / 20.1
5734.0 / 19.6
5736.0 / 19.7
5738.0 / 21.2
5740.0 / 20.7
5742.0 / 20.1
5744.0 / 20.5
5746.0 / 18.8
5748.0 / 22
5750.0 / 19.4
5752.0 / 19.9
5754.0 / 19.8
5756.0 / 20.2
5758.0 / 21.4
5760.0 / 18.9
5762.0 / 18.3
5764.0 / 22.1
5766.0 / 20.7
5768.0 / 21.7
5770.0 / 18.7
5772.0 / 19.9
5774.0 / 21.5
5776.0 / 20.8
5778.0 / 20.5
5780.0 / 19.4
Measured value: 18.5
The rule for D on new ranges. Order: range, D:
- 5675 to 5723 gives 18.7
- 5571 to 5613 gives 18.6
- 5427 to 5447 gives 18.8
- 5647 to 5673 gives 19.2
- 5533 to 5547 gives 20.1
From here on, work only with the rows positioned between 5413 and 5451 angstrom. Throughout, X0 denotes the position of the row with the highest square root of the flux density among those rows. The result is 5440.0 angstrom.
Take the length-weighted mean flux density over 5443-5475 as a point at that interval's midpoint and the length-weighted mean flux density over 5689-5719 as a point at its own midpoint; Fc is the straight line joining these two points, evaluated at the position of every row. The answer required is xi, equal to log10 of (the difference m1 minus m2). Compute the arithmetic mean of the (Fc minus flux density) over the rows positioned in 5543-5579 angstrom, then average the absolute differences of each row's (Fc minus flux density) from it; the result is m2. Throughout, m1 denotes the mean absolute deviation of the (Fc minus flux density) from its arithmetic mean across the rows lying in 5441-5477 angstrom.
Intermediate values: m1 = 1.4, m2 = 1.19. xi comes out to -0.7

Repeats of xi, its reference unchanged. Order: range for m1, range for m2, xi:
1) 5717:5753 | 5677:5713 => -0.7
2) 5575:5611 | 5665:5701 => -0.9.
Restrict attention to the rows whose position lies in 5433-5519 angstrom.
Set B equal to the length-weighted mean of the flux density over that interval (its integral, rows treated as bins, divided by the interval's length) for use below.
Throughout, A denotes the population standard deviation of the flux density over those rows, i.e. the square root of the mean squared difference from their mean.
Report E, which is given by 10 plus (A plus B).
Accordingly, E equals 31.4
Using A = 1.49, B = 19.9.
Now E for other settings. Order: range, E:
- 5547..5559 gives 31.6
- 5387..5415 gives 30.4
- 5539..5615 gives 31.0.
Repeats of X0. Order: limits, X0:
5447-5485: 5456.0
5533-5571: 5558.0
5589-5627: 5626.0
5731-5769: 5764.0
